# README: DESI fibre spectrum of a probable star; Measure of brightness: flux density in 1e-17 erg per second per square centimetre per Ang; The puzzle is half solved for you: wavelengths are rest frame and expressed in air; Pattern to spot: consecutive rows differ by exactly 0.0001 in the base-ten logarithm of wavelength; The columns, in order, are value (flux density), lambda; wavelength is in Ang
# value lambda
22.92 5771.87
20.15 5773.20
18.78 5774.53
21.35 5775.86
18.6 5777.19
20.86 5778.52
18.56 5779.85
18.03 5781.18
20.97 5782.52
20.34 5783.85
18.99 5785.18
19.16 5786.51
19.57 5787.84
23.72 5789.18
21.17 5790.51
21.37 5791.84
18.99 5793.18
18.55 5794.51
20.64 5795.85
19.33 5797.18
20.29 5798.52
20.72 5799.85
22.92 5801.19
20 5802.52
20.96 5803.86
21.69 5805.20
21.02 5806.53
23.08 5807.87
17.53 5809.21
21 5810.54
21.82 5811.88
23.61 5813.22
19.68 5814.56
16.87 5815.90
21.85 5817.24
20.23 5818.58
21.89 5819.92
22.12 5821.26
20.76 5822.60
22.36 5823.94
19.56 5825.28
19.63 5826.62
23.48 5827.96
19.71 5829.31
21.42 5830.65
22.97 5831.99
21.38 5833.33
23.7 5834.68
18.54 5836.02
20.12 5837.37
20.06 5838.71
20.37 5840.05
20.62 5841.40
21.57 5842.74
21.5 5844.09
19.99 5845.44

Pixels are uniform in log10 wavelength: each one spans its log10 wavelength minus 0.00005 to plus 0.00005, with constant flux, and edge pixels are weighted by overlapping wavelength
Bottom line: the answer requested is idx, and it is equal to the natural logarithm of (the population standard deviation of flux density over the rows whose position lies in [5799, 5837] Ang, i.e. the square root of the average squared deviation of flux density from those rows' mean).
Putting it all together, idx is 0.54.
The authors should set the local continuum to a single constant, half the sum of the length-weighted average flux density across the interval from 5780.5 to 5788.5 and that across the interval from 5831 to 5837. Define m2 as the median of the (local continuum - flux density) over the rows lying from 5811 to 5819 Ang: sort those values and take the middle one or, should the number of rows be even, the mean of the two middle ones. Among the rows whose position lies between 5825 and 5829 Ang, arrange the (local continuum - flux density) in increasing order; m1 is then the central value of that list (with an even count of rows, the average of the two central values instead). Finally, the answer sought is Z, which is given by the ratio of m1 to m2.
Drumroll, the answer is -2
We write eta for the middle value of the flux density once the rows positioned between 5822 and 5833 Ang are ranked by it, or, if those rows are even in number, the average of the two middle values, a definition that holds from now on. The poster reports 21.1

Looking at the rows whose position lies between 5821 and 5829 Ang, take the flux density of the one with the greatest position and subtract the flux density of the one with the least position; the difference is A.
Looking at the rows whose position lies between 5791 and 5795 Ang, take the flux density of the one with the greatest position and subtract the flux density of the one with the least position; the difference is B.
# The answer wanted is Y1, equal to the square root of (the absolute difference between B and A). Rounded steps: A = 1.4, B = -3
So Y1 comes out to 2.0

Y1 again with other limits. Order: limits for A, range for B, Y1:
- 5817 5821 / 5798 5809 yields 1.7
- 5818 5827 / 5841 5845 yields 1.2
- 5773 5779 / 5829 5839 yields 0.6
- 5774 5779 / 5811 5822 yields 1.3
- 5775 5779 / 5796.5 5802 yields 2.0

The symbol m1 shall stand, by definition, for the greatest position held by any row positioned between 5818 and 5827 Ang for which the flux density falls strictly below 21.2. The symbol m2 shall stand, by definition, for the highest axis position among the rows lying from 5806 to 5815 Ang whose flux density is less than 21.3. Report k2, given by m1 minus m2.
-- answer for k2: 12.1 Ang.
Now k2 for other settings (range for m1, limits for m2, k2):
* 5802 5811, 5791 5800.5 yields 10.7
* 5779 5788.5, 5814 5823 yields -34.8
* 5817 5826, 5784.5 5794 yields 32.1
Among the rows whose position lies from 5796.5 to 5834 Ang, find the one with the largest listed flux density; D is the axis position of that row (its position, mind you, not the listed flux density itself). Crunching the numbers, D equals 5813.22 Ang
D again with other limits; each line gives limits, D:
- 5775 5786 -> 5775.86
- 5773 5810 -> 5789.18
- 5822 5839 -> 5834.68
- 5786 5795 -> 5789.18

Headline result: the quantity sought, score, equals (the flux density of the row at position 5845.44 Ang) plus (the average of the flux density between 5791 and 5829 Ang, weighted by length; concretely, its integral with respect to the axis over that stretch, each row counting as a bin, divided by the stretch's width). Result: 40.8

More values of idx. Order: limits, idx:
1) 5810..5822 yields 0.60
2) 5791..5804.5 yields 0.19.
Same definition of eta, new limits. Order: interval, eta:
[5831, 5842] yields 20.5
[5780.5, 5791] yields 20.0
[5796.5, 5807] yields 20.8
